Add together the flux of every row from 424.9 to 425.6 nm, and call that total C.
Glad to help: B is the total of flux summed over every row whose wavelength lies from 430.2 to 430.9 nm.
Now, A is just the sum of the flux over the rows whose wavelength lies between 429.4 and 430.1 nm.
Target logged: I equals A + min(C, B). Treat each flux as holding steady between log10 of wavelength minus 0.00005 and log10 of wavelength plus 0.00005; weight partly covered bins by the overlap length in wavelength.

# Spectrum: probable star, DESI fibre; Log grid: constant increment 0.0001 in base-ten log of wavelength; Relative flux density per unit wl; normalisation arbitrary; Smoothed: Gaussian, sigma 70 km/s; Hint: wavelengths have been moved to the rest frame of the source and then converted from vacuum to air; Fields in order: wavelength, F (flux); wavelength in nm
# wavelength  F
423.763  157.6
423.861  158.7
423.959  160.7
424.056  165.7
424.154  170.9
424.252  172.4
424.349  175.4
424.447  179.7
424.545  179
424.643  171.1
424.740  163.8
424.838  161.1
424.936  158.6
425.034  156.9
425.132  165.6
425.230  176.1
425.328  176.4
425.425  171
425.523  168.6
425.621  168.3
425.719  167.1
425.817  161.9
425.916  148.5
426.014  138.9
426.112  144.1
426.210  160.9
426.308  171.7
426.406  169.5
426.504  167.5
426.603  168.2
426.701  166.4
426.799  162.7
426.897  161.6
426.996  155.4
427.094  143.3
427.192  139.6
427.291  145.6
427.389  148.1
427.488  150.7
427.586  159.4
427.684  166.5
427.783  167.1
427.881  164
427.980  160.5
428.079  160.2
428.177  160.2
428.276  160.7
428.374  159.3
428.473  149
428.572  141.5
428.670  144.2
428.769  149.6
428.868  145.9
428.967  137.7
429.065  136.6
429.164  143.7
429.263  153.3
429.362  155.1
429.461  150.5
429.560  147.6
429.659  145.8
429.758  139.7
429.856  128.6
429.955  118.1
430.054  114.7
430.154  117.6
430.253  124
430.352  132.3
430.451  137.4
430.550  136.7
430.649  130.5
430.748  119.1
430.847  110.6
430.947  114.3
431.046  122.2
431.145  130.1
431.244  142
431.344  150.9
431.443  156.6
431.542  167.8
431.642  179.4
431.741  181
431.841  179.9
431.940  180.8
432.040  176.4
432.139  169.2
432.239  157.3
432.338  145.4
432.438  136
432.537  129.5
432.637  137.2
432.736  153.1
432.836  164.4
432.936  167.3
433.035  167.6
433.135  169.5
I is 1836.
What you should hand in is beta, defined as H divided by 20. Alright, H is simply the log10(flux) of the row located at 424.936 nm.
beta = 0.110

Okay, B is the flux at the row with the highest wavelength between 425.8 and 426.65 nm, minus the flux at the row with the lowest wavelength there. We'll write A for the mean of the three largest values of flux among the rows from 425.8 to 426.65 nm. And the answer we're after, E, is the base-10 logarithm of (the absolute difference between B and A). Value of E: 2.21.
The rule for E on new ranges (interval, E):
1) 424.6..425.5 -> 2.24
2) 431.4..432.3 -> 2.25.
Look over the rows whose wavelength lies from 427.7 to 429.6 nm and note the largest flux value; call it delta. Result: 167.1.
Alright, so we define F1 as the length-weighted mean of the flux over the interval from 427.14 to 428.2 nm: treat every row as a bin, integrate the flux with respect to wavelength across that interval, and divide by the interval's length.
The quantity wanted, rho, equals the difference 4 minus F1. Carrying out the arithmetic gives -152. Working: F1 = 156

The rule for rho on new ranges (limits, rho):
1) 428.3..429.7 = -143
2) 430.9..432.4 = -153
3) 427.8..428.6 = -154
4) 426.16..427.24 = -157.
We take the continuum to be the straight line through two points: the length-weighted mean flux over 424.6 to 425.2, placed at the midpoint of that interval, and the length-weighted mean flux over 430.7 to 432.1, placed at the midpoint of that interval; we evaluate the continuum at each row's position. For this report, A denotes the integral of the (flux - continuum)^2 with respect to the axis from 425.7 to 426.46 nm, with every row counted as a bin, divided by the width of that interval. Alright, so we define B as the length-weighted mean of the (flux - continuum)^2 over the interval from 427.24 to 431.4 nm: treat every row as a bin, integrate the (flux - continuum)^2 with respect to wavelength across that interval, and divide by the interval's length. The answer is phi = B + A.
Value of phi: 505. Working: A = 151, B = 354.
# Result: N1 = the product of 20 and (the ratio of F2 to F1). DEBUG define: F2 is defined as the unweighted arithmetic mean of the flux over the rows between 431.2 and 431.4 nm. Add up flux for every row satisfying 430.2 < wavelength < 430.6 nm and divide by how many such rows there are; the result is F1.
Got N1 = 22.09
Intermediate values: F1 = 133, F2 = 146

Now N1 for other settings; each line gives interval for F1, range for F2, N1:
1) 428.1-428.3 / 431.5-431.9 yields 22.07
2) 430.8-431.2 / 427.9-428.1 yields 26.88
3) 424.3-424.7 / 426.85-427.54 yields 16.92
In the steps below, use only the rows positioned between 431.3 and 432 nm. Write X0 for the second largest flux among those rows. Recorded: 180.8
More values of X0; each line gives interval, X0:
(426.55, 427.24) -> 166.4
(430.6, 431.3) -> 130.5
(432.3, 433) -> 164.4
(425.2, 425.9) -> 176.1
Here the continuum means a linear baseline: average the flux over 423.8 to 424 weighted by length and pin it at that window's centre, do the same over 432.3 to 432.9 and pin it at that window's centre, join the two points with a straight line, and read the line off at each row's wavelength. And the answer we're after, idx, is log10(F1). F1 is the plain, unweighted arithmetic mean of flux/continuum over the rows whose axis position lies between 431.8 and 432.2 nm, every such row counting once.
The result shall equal 0.083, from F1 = 1.21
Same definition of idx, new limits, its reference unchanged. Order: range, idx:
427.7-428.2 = 0.028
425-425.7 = 0.033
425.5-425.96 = 0.019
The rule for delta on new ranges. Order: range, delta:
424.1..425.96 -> 179.7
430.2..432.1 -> 181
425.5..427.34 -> 171.7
